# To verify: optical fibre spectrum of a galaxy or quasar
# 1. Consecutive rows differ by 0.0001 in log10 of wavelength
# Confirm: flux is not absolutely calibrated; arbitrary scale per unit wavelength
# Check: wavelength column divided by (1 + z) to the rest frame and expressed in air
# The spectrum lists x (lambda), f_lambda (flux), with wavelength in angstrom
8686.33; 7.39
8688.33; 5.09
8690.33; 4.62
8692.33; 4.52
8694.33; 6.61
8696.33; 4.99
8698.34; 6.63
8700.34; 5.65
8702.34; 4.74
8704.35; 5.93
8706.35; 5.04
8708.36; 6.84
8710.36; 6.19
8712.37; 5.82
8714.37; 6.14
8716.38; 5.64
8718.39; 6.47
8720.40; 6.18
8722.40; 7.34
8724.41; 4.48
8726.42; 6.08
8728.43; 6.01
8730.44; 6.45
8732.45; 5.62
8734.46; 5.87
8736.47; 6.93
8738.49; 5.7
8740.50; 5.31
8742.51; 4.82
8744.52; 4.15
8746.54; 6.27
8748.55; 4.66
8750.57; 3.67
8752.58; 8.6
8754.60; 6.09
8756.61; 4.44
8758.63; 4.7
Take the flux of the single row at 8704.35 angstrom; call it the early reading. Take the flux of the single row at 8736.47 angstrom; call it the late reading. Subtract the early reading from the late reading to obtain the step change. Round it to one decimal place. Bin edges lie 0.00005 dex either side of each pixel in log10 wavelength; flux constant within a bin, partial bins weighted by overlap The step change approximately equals 1.0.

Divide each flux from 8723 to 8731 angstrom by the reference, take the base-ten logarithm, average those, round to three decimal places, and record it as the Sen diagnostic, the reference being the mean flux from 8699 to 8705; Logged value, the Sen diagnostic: 0.020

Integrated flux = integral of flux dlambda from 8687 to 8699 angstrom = 65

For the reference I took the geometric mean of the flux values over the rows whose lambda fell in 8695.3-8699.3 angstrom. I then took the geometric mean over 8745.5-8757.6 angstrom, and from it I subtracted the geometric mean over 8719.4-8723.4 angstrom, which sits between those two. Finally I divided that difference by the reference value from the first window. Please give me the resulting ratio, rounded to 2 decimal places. -0.23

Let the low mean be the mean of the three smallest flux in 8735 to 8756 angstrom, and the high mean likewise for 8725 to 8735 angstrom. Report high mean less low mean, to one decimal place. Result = 1.7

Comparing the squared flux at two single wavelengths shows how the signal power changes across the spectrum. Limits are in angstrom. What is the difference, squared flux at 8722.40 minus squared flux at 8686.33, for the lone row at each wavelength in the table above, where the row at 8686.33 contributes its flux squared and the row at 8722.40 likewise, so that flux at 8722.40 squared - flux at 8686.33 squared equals -1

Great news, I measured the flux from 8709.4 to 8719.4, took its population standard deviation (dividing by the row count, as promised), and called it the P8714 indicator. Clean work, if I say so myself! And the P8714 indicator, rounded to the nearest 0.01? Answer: 0.29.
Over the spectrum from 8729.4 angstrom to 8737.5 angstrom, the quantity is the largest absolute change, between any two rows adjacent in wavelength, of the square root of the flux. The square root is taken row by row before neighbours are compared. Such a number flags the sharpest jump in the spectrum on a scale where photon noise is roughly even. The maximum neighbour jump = 0.21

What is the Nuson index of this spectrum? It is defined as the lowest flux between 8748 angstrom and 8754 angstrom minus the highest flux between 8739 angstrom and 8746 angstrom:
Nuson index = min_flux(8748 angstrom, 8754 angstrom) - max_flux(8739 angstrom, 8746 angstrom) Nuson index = -1.6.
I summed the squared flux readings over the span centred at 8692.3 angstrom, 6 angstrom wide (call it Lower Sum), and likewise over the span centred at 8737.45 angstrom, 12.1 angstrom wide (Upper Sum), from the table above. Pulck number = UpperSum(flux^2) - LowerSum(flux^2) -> 113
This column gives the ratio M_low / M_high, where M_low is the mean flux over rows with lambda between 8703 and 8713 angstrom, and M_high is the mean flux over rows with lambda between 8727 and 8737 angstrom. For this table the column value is 0.97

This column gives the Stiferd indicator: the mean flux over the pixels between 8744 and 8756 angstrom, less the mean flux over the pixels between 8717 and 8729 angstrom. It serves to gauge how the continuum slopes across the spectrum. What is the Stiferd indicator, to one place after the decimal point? -0.5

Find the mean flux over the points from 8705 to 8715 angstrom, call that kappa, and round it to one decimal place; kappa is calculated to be 6.0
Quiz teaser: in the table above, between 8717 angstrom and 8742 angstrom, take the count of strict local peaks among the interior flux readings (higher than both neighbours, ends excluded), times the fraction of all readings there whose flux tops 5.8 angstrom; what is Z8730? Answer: 2.7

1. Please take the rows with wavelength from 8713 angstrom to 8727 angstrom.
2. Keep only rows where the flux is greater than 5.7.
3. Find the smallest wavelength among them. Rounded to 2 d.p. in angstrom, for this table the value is 8714.37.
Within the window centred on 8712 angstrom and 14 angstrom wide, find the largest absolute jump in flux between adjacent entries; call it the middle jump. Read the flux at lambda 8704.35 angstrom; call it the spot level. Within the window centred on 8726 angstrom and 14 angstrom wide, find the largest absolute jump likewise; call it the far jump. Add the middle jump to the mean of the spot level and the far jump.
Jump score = 6.2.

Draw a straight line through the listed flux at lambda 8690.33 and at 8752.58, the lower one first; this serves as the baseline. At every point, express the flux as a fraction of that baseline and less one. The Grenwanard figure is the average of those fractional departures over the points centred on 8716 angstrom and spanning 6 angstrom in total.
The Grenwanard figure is 0.0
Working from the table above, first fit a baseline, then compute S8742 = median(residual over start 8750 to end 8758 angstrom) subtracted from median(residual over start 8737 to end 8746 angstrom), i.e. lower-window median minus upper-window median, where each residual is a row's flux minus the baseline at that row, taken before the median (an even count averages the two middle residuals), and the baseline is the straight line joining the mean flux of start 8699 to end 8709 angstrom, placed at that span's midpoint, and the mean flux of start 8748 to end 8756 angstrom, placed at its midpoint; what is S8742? -0.2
